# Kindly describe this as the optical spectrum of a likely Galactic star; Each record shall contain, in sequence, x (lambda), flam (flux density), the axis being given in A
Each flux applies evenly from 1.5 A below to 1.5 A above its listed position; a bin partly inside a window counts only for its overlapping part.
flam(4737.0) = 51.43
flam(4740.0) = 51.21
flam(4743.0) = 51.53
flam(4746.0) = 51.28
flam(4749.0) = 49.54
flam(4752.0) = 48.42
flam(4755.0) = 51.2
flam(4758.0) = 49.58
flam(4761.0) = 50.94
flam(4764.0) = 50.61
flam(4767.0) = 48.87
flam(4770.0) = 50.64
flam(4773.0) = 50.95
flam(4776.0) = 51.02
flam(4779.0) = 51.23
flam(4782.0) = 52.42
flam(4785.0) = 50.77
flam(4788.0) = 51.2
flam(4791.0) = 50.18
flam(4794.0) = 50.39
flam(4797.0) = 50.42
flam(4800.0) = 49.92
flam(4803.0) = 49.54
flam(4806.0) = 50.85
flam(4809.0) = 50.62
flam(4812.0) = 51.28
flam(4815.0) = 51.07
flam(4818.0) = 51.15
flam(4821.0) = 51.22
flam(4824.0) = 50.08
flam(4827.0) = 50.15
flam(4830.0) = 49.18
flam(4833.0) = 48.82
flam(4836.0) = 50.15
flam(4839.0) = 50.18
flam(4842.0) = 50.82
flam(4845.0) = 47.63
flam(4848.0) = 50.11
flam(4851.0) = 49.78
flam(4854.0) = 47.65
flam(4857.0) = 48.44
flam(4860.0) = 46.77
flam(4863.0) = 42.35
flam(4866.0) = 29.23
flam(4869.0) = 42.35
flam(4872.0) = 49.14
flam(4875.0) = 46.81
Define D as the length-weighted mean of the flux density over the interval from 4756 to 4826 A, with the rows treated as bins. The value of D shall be 50.7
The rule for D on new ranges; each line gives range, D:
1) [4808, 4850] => 50.2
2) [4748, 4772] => 50.0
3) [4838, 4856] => 49.3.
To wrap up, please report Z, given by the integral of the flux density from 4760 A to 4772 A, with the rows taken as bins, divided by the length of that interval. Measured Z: 50.3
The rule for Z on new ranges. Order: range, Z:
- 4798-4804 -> 49.8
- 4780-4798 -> 50.9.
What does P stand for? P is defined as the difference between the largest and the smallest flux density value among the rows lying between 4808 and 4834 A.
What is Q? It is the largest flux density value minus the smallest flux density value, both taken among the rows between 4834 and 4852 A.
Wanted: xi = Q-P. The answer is 0.7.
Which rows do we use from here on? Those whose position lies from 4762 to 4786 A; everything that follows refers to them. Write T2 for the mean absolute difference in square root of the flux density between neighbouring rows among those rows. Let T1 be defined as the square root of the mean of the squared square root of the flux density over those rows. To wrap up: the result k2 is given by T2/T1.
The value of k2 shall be 0.010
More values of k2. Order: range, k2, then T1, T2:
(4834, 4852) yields 0.013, 7.06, 0.10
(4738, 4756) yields 0.012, 7.11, 0.09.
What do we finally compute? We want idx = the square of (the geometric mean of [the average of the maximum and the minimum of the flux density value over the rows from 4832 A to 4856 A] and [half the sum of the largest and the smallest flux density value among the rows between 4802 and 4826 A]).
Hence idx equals 2481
